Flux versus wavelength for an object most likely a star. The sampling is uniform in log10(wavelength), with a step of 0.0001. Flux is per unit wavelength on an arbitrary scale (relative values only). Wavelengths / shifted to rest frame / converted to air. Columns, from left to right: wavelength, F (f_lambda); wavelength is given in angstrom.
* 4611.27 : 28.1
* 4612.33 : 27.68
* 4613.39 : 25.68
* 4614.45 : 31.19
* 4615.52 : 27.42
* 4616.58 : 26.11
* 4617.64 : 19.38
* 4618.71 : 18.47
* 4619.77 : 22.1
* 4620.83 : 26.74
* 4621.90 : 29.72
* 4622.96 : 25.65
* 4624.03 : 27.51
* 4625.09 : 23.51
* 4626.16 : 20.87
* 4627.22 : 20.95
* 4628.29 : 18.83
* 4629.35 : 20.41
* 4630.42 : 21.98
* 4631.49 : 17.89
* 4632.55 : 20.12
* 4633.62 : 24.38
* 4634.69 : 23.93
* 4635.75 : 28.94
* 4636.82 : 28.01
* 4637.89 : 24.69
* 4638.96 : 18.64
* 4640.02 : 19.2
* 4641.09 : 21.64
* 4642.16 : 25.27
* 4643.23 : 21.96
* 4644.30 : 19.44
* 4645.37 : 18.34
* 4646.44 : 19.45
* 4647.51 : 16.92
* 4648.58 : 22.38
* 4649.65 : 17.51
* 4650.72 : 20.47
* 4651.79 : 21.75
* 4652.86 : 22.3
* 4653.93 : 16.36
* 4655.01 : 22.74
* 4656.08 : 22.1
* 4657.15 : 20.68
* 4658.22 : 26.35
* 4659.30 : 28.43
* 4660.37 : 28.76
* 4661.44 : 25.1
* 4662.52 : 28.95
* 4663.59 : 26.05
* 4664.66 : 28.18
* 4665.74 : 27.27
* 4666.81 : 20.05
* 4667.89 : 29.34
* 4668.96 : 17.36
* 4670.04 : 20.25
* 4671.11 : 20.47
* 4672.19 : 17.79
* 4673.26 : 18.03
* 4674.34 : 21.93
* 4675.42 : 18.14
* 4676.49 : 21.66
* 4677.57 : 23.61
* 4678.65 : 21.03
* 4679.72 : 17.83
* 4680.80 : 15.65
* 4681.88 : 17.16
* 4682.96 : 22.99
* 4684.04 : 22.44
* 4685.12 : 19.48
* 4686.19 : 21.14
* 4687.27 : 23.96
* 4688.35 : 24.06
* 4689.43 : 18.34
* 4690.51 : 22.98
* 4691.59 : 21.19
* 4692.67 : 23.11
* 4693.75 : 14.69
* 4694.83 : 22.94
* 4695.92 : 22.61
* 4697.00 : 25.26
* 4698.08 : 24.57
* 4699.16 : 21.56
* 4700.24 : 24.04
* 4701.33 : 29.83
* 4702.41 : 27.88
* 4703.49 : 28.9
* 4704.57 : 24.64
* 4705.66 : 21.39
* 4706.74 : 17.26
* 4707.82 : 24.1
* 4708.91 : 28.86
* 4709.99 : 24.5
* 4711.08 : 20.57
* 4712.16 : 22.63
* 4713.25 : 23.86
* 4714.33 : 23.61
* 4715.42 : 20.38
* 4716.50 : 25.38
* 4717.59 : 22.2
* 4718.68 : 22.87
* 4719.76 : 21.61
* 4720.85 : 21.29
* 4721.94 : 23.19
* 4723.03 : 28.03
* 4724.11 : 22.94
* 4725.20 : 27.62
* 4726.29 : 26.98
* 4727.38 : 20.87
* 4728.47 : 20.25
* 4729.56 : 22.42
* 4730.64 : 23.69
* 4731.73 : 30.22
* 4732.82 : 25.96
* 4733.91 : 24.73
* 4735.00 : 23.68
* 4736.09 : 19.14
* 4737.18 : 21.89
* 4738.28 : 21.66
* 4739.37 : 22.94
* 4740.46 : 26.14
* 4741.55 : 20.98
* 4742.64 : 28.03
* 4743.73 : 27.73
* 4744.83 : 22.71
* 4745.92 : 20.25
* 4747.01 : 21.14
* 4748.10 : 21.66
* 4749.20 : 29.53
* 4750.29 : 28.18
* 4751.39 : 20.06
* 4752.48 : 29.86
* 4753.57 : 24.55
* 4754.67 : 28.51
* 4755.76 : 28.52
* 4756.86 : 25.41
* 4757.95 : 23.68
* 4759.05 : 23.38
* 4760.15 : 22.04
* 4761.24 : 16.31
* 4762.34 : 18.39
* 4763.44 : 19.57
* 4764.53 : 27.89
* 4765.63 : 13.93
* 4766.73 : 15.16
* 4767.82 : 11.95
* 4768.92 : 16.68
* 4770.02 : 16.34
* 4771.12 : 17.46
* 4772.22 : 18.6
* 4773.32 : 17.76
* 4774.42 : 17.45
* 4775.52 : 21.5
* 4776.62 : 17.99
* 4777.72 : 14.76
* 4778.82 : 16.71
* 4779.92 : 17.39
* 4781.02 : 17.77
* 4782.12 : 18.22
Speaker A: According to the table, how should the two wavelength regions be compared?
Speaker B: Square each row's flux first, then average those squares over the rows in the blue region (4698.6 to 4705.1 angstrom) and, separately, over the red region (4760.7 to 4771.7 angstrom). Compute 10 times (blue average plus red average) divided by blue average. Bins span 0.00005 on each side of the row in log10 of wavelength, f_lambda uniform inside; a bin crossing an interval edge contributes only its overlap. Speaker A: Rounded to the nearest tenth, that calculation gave 14.6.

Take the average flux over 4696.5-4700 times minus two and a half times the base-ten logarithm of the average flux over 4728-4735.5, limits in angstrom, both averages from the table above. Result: -83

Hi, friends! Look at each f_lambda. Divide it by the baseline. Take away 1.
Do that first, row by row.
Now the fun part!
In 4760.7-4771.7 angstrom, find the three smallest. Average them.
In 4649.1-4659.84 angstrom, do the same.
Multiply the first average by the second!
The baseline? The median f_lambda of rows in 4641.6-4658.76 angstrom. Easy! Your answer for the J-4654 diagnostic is 0.052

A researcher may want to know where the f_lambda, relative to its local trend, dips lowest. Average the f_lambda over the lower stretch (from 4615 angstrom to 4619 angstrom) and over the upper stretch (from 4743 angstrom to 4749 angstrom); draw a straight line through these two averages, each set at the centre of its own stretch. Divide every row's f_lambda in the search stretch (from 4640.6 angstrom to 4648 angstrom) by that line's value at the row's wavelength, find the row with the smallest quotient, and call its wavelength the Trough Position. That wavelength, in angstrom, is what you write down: 4647.51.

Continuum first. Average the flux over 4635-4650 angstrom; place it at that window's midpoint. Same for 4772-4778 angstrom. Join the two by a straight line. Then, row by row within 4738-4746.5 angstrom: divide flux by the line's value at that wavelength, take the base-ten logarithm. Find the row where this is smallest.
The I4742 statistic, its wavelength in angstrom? 4745.92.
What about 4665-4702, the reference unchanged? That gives 4693.75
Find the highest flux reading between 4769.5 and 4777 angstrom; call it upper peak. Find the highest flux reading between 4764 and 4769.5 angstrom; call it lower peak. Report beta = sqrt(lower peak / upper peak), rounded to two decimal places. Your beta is 1.14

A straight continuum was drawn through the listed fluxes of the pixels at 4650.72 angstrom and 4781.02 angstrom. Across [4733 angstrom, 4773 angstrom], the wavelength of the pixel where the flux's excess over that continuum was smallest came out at 4767.82 angstrom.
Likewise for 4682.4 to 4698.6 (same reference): 4693.75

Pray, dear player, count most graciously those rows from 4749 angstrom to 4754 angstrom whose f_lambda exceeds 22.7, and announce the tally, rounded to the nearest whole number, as 4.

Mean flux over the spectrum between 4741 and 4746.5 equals 23.9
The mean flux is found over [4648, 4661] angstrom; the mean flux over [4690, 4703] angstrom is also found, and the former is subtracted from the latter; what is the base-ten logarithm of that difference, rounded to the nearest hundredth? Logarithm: -0.04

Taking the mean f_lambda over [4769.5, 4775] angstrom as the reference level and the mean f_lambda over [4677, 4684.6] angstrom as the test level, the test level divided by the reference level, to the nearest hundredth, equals 1.15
